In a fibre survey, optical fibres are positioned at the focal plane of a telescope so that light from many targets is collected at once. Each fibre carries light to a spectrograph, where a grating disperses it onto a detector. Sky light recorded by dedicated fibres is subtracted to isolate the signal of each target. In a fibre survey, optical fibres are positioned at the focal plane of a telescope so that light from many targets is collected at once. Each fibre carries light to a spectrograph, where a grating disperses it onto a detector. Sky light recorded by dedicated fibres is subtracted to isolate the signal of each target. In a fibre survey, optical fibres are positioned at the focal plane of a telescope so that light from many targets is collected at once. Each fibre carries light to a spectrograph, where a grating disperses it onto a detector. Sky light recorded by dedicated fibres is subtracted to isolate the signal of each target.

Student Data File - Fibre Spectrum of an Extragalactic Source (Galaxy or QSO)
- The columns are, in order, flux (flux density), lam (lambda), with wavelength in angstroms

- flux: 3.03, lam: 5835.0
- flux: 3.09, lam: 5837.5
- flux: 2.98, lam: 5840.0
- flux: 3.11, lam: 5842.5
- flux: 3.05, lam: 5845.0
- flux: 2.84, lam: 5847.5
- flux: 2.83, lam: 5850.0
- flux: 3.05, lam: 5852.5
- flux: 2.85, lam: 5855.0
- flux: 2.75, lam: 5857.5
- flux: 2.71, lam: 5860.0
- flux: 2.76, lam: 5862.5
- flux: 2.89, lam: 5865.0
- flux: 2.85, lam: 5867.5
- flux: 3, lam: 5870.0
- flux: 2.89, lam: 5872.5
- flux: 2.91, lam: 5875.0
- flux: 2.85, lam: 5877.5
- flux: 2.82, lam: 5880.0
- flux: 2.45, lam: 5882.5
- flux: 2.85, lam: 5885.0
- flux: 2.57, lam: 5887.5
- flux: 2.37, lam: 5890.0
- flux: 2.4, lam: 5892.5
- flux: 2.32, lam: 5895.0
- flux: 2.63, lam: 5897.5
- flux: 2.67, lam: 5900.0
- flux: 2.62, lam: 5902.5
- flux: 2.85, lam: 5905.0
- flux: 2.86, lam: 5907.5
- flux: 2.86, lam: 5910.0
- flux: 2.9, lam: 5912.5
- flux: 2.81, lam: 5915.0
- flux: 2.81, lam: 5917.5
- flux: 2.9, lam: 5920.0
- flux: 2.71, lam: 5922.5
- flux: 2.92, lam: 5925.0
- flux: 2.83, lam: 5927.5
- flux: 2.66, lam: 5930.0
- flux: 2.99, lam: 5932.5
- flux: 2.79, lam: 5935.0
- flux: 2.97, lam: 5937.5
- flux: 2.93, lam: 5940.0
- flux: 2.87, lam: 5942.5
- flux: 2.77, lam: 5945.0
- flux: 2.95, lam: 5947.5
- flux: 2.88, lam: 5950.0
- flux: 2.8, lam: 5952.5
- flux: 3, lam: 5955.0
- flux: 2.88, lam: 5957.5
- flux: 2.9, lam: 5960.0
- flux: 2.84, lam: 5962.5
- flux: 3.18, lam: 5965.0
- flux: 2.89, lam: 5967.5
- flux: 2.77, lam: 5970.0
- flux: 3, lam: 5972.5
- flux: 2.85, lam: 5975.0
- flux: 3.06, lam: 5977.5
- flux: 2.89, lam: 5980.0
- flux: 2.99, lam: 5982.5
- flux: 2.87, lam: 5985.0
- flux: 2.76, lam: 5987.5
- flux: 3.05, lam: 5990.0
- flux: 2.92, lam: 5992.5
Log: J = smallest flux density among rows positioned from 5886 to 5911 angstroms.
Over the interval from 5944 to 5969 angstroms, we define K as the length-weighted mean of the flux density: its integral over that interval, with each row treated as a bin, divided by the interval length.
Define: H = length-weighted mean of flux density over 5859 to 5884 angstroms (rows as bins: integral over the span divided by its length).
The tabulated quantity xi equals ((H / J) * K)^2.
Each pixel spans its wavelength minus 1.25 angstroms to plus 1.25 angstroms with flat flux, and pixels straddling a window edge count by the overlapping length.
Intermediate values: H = 2.81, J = 2.32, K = 2.91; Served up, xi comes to 12.5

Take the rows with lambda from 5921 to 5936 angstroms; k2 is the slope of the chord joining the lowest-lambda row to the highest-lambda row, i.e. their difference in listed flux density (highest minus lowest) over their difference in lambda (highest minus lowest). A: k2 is 0.006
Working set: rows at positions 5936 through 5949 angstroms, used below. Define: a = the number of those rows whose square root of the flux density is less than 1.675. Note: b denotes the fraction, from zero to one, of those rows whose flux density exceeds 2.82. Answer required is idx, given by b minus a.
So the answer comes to -0.2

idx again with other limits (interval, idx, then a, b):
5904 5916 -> 0.8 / 0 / 0.80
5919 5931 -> -1.4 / 2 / 0.60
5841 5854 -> 1.0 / 0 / 1.00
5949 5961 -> -0.2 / 1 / 0.80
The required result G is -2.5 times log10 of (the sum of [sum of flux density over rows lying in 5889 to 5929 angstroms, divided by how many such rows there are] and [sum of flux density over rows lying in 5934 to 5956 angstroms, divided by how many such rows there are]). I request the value -1.87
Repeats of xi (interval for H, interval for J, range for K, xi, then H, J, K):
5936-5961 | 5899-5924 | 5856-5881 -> 9.9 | 2.89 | 2.62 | 2.84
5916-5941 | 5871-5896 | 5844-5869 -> 12.3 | 2.85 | 2.32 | 2.86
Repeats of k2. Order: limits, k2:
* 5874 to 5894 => -0.029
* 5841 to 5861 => -0.023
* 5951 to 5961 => 0.013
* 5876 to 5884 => -0.080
